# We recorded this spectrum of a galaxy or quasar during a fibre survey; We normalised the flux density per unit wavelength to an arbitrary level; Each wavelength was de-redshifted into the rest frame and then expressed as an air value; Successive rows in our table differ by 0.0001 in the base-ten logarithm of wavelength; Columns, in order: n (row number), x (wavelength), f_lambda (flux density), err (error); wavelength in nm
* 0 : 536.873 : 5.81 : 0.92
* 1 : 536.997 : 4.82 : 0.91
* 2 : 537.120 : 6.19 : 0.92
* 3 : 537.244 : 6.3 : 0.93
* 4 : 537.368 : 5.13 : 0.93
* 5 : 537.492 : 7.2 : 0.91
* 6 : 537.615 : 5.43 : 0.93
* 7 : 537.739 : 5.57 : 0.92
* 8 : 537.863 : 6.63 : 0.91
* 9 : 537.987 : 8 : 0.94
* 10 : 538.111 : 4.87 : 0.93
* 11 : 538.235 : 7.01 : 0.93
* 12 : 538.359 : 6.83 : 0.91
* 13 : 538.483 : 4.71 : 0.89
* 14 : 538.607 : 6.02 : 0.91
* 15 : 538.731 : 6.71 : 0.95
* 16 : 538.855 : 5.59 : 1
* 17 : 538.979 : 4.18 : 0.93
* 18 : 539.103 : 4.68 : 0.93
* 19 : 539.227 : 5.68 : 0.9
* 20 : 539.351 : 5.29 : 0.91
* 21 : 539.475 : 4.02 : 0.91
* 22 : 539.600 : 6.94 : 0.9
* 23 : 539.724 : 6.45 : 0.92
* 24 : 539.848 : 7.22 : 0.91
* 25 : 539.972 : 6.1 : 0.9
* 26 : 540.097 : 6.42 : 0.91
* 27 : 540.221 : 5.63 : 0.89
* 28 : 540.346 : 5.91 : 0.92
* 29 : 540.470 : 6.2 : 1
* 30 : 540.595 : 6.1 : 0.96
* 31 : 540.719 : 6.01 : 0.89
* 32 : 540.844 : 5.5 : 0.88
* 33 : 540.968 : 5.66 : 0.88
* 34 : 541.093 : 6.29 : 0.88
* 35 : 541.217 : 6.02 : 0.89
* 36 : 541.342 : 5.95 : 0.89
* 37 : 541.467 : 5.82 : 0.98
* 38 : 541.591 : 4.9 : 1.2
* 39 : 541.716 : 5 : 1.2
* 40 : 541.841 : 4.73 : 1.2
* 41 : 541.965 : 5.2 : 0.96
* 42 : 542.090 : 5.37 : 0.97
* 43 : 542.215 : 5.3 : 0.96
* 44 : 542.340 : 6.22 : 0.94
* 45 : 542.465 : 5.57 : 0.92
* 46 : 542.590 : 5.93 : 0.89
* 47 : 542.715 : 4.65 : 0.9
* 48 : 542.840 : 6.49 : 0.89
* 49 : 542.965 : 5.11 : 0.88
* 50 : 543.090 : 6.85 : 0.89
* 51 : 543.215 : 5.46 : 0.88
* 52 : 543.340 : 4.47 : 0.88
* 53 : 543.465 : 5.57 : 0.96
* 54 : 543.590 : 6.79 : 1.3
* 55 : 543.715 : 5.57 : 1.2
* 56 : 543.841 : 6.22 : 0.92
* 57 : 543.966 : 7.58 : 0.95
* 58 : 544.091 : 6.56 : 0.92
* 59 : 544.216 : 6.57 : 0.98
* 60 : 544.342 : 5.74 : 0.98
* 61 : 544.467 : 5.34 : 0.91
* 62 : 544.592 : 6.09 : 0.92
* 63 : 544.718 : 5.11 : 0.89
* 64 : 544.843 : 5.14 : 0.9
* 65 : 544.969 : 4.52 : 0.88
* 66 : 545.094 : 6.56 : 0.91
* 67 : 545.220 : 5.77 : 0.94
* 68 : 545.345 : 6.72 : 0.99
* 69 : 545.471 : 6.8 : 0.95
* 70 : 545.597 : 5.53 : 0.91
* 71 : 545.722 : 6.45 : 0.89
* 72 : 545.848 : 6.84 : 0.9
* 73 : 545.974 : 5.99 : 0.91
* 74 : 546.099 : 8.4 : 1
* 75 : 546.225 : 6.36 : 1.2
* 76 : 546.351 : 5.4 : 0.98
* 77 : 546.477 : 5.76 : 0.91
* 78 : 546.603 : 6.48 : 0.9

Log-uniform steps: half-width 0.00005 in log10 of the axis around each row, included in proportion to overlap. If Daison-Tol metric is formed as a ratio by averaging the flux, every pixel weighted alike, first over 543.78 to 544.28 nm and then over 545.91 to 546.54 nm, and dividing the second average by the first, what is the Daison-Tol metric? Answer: 0.95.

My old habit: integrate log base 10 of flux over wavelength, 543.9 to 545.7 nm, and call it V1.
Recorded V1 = 1.4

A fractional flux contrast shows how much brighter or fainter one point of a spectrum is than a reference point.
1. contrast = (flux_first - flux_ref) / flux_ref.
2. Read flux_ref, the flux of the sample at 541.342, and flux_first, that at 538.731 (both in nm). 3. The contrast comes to 0.13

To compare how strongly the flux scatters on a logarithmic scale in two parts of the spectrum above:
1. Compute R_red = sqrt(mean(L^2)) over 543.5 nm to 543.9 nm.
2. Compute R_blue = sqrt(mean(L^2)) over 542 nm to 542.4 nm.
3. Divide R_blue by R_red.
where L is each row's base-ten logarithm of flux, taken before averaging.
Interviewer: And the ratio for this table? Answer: 0.95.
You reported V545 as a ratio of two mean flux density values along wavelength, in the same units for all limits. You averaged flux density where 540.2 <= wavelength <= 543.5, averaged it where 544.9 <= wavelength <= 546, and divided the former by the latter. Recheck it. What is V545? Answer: 0.918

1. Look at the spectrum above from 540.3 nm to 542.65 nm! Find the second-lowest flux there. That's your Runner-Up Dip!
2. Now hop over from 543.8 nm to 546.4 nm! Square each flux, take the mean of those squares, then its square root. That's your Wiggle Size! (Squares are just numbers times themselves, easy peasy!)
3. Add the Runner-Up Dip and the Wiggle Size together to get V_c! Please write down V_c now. 11.1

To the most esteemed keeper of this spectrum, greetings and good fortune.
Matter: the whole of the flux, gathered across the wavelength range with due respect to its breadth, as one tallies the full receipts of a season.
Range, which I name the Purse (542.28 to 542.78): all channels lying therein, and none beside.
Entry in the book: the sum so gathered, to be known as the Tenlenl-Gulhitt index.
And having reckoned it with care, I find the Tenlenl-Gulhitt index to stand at 2.8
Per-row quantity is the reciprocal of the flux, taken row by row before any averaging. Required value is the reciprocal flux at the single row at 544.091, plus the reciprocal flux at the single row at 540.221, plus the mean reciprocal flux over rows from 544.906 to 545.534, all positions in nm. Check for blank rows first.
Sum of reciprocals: 0.499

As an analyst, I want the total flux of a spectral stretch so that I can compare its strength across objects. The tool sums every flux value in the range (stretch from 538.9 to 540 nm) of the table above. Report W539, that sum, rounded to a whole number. 51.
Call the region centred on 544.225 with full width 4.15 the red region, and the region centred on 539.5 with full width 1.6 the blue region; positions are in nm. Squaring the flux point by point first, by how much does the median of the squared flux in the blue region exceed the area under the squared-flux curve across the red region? -120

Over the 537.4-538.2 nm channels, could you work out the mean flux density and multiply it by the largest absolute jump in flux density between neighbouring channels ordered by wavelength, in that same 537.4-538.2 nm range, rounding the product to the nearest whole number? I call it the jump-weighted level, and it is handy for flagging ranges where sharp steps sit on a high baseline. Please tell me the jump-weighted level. 20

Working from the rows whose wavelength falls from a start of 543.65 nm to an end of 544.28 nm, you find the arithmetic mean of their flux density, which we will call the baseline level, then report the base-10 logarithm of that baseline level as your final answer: 0.813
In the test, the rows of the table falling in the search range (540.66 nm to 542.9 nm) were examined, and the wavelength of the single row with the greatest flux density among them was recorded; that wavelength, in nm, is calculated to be 542.840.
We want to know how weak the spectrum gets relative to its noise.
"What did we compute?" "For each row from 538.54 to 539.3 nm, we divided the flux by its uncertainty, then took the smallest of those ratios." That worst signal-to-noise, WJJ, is 4.5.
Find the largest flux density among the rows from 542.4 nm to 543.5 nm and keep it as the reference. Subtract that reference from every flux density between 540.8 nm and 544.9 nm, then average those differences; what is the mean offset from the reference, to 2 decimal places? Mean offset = -1.13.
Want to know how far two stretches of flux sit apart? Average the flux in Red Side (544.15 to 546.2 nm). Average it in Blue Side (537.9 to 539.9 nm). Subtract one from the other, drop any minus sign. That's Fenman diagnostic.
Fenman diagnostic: 0.21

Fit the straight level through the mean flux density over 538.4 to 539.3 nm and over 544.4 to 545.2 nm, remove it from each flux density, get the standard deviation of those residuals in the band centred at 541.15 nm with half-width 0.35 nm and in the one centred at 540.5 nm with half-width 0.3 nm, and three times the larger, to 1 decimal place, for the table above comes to 0.8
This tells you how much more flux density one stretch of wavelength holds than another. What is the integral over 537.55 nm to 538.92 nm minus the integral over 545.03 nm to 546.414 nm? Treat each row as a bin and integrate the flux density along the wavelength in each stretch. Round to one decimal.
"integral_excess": -0.5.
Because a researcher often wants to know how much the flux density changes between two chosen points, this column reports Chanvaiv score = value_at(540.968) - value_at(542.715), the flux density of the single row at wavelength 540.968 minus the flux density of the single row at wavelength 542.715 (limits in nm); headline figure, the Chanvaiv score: 1.01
